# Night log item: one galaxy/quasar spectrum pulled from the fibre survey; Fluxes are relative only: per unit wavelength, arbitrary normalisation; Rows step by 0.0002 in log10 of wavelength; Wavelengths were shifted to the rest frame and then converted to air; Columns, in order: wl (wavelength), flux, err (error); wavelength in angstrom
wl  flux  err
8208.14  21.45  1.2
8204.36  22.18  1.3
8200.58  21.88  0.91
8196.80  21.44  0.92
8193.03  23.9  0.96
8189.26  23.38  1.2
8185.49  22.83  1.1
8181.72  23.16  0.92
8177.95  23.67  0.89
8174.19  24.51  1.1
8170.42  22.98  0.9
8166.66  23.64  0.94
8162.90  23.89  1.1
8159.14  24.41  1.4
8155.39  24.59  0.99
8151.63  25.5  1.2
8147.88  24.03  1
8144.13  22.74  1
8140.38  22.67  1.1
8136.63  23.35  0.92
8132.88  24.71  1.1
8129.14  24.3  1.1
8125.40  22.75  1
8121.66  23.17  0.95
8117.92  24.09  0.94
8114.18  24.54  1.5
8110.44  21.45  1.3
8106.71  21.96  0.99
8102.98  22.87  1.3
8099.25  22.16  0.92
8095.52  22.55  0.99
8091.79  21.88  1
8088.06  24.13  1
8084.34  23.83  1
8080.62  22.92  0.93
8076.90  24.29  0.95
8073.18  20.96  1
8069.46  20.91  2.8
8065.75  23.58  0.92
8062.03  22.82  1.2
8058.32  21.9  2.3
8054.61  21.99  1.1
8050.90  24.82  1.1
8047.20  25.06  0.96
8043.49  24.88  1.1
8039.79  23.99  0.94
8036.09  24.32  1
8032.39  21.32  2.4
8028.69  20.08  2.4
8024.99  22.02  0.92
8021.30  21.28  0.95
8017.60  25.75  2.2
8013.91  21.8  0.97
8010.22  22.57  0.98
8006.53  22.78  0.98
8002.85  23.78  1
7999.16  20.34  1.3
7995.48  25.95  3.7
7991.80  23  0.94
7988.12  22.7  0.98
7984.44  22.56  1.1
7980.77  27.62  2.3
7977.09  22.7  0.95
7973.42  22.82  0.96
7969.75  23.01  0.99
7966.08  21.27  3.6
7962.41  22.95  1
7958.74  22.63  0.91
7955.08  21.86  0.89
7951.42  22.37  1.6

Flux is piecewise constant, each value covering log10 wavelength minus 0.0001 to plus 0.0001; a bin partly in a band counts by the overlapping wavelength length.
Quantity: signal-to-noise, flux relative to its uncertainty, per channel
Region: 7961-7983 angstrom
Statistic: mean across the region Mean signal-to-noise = 18.6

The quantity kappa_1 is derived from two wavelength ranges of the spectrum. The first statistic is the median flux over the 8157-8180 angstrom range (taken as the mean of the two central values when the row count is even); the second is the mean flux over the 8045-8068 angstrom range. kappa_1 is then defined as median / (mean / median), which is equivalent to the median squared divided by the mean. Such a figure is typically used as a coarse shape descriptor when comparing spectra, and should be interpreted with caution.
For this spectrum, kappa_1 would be 24.2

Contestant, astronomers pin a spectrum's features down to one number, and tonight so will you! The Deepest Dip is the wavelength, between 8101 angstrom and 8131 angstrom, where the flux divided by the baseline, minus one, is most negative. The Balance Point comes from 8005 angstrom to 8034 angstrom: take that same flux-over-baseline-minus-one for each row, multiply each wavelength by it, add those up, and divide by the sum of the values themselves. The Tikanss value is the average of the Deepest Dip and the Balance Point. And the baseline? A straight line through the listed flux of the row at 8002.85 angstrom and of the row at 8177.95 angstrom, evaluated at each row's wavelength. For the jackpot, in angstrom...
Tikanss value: 8066.9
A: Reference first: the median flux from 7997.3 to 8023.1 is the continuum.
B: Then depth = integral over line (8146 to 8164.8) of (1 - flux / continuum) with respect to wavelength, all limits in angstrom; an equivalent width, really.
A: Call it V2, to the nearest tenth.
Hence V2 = -1.6 angstrom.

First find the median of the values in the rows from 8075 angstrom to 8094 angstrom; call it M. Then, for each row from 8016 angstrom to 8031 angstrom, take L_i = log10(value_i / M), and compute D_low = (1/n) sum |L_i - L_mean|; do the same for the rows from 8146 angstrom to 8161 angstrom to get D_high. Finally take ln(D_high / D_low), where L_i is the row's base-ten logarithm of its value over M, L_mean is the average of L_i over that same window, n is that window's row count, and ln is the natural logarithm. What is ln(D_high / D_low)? -1.5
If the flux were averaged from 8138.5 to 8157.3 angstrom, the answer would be 23.9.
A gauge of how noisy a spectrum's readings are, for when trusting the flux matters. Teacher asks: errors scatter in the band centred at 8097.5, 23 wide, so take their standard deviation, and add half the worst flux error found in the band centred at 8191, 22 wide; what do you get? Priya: 0.7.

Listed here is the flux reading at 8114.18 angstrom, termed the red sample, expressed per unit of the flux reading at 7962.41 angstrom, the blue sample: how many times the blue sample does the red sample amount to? 1.07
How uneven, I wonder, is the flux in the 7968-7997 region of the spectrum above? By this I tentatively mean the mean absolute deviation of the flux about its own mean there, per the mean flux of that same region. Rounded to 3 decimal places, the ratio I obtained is 0.063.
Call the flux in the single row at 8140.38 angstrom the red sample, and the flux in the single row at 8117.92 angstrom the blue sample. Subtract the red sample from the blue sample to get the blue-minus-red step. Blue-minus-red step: 1.4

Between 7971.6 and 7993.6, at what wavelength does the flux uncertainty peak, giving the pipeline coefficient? 7980.77 angstrom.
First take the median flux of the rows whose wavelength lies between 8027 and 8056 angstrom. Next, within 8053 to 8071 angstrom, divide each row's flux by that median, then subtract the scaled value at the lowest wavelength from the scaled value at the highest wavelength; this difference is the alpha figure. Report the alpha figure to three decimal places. -0.045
